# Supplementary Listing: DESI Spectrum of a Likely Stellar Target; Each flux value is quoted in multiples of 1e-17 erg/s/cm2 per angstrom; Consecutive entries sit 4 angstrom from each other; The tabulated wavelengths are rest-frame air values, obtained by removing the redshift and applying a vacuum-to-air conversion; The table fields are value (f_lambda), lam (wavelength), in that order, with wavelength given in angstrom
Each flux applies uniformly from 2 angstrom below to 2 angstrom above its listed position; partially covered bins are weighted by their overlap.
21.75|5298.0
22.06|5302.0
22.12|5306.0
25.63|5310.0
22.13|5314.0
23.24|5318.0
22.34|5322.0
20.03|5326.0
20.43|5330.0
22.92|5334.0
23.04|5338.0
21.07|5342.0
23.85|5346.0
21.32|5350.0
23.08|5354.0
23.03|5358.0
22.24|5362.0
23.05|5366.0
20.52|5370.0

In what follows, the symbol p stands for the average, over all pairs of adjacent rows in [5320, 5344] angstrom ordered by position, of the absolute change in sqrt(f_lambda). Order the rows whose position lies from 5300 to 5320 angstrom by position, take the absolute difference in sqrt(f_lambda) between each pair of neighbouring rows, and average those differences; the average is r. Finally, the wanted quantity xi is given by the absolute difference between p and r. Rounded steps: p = 0.16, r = 0.210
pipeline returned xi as 0.05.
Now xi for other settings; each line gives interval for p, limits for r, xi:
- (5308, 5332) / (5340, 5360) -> 0.02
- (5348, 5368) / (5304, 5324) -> 0.14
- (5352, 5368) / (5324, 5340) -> 0.05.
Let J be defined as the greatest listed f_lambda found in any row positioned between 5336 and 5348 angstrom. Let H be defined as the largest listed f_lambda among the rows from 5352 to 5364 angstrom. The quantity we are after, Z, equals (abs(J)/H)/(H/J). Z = 1.07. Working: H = 23.08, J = 23.85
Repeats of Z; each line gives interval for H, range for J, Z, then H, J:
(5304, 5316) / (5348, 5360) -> 0.81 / 25.63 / 23.08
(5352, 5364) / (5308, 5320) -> 1.23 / 23.08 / 25.63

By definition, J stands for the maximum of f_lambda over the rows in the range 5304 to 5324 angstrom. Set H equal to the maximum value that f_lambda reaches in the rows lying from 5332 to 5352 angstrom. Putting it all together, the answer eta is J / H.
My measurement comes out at 1.07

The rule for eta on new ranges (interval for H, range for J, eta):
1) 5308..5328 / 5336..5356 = 0.93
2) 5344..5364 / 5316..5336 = 0.97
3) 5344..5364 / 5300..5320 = 1.07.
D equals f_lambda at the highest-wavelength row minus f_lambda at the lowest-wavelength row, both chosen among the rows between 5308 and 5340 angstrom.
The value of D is -3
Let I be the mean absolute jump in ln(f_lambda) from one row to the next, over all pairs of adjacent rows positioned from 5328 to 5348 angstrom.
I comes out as 0.083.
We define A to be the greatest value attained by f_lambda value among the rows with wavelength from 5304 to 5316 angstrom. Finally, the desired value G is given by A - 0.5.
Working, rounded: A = 25.63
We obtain 25.13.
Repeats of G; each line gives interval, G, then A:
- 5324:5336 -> 22.42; 22.92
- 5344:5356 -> 23.35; 23.85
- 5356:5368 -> 22.55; 23.05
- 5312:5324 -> 22.74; 23.24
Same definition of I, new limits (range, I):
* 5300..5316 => 0.099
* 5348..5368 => 0.038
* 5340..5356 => 0.105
